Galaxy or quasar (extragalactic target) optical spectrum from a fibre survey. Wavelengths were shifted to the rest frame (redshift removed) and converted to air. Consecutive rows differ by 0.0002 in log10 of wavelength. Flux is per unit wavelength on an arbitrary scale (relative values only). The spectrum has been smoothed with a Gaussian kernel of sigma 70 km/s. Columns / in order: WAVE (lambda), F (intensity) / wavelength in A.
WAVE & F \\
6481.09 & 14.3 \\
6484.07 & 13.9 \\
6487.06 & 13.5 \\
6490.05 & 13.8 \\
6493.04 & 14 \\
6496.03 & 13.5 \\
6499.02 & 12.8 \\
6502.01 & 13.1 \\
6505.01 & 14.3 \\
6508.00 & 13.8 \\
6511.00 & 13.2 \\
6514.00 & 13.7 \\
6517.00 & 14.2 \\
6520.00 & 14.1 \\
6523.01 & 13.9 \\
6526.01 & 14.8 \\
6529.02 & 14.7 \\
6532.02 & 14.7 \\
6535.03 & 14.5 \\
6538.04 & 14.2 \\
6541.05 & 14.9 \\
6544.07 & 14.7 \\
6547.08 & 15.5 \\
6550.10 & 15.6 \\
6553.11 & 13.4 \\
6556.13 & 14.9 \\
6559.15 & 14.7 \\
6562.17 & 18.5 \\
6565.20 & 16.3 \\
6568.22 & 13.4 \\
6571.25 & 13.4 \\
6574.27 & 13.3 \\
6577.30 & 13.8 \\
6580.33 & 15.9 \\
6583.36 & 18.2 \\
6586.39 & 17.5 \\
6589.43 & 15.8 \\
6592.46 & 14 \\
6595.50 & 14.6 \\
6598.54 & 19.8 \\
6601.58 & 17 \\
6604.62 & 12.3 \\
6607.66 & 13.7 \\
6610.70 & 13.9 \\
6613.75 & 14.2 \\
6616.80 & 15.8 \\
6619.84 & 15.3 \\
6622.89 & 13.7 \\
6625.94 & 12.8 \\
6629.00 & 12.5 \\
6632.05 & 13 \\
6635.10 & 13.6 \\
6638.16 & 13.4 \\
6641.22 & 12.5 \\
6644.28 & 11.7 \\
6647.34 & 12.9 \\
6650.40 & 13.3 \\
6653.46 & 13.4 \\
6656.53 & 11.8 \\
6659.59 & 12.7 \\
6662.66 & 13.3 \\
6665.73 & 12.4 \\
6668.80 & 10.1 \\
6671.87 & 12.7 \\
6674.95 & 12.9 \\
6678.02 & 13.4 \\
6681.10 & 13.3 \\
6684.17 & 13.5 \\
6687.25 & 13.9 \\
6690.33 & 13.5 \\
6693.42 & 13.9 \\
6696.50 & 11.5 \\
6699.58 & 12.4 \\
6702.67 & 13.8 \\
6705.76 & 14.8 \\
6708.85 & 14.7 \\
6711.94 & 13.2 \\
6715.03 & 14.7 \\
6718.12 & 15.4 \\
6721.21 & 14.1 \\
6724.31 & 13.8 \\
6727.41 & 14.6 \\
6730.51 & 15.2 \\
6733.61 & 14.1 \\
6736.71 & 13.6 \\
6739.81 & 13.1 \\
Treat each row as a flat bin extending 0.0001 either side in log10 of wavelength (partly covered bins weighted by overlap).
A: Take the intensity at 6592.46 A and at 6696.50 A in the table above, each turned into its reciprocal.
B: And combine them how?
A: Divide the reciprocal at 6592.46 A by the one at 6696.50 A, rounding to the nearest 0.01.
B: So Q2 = 0.82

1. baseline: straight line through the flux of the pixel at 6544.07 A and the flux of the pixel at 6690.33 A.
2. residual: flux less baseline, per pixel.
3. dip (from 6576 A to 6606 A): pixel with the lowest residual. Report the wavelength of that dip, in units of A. 6604.62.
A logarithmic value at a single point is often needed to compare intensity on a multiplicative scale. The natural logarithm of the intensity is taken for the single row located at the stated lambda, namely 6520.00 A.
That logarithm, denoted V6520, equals 2.65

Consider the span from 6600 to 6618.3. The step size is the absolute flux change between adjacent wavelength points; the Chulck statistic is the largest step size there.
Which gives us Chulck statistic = 4.7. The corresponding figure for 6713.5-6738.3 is 1.3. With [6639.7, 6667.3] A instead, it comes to 1.6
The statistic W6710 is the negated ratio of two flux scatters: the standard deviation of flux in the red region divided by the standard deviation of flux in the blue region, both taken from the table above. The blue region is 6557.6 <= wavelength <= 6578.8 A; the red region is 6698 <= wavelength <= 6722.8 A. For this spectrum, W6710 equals -0.50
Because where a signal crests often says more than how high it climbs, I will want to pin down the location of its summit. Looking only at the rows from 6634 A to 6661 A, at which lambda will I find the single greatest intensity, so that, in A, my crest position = 6635.10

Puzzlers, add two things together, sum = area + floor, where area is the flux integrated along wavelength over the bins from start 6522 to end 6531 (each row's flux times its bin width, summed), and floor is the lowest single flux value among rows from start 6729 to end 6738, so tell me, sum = 144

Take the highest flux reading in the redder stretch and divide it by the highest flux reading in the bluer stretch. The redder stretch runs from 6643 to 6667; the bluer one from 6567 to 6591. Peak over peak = 0.74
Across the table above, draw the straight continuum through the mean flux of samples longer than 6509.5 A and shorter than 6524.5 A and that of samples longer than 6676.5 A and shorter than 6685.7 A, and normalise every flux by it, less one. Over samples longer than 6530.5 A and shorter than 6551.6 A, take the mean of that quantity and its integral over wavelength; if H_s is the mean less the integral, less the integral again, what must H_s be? -3.3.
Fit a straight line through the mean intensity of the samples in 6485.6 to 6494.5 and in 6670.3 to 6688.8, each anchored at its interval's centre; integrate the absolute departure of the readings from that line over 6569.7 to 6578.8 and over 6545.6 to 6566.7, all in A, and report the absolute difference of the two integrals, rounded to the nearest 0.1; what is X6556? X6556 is 40.6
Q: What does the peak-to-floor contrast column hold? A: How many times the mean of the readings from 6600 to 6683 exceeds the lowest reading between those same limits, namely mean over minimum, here 1.31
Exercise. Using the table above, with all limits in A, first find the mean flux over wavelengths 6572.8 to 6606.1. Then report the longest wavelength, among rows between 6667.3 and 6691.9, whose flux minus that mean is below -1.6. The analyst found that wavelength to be 6690.33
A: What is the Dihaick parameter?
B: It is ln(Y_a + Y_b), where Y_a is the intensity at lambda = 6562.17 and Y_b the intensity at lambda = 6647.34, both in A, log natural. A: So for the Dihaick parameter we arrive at 3.45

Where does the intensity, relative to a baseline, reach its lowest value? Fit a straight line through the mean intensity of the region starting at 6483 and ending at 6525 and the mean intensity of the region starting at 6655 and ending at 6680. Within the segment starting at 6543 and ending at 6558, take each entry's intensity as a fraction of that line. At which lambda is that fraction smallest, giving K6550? 6553.11 A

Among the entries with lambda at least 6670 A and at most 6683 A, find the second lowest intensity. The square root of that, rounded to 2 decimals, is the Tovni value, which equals 3.59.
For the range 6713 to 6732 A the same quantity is 3.75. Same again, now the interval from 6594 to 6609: 3.70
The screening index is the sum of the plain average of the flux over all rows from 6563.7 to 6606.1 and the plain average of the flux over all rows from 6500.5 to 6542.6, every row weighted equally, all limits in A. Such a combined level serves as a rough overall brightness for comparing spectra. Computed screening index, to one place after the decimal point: 29.5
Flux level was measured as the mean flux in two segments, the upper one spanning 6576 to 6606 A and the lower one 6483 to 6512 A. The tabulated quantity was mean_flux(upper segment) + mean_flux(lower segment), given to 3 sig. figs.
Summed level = 29.5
